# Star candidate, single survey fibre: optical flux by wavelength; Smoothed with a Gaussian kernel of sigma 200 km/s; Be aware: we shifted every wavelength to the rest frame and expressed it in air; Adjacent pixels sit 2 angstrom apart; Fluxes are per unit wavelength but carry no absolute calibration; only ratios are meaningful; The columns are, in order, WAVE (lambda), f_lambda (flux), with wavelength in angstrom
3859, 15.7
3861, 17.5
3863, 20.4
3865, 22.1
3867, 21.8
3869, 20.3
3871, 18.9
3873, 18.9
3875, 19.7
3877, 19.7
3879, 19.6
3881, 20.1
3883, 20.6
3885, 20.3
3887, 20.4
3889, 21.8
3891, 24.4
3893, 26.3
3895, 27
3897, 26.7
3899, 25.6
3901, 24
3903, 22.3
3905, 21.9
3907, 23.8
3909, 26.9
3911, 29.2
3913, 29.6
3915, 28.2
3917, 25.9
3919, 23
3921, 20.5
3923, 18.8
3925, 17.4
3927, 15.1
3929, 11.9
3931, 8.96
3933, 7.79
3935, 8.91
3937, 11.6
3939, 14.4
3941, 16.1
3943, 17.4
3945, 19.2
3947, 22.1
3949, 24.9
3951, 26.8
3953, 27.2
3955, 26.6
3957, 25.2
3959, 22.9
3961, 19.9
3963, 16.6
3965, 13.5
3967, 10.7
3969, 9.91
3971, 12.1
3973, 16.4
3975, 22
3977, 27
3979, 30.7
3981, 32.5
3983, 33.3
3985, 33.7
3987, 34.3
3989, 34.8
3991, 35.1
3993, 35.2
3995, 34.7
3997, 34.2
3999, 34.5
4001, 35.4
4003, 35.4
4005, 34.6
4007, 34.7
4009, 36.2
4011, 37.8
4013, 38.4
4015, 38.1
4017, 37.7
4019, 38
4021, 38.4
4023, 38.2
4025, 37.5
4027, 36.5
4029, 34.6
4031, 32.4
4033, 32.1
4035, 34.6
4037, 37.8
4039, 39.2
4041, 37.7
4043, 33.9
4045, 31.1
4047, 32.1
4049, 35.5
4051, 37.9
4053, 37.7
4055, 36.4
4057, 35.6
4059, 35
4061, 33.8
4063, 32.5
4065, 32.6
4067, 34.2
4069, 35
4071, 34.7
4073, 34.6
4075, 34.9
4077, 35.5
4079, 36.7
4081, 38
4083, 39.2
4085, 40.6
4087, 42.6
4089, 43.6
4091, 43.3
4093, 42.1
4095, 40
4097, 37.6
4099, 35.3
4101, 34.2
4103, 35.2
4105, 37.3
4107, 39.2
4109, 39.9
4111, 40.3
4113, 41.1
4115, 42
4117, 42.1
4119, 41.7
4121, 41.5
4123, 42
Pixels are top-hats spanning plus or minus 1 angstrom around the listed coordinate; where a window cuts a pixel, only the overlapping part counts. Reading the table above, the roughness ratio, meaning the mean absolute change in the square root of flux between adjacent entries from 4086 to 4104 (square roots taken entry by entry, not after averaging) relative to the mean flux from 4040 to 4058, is 0.0032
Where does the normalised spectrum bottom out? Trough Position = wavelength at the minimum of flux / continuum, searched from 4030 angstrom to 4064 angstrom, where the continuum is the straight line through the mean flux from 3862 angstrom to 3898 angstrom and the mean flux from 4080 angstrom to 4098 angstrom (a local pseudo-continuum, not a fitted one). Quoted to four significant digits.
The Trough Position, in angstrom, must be 4045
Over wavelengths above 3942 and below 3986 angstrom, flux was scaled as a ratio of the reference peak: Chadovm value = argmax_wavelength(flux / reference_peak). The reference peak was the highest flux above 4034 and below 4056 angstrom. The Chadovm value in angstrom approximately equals 3985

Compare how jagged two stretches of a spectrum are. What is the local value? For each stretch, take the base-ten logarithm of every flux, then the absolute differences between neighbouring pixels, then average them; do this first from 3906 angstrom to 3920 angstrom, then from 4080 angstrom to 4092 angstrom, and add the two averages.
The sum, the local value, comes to 0.047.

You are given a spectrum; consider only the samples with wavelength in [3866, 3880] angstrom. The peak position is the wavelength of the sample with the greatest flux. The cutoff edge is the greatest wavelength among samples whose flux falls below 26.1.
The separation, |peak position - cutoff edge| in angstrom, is 12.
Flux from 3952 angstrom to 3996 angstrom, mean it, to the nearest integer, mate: 25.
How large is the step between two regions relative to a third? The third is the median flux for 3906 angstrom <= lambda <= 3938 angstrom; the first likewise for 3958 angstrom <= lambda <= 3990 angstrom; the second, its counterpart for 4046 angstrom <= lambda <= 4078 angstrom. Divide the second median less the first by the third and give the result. 0.64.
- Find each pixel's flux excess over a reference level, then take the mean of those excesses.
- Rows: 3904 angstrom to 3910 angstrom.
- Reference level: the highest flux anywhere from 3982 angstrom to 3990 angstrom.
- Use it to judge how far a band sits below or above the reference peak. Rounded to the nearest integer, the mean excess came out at -11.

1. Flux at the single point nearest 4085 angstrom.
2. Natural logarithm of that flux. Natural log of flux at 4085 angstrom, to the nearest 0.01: 3.70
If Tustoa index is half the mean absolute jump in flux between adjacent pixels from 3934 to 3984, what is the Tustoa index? 1.23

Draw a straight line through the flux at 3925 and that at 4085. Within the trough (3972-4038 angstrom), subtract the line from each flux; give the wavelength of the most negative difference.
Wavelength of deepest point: 3973 angstrom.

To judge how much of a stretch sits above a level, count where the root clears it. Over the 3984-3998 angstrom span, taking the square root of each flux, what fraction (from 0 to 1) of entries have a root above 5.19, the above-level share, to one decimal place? 1.0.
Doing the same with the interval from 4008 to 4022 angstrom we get 1.0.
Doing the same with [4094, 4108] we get 1.0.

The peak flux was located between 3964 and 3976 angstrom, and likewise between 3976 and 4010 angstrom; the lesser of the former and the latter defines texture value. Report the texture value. 22.0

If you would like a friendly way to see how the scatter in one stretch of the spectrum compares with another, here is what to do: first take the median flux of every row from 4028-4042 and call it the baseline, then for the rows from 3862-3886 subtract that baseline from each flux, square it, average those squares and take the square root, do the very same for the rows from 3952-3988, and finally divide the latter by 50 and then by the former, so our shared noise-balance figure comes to 0.020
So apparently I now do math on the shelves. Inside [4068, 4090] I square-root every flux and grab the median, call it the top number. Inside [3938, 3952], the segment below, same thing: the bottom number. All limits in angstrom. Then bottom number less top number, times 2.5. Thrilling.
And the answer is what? -4.2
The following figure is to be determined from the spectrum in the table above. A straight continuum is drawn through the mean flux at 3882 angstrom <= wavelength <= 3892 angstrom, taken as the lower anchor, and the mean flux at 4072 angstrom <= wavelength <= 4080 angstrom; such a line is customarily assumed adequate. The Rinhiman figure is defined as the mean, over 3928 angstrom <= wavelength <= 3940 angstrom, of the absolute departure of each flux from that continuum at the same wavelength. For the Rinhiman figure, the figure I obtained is 14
